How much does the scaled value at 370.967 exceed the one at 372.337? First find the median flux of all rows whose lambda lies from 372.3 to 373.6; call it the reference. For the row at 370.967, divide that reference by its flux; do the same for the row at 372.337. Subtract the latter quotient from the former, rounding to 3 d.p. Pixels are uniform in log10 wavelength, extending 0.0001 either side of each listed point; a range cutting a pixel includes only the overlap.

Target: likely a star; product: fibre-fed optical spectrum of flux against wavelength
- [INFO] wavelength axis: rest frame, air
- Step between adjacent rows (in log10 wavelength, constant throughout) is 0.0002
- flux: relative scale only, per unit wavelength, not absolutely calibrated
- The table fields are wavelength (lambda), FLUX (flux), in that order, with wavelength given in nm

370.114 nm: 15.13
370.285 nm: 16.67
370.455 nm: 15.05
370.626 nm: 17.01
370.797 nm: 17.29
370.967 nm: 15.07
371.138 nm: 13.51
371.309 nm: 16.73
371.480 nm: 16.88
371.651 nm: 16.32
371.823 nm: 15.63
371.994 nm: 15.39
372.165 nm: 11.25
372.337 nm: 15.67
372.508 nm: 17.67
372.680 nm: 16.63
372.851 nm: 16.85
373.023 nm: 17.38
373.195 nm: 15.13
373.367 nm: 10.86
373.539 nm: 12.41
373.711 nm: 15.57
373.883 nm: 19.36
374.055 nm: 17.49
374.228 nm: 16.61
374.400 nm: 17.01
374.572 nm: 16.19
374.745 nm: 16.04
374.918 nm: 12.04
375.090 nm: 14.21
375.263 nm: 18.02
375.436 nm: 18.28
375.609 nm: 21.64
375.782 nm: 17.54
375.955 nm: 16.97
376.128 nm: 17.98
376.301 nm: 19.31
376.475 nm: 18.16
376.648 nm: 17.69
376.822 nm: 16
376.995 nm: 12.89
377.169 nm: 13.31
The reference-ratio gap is 0.041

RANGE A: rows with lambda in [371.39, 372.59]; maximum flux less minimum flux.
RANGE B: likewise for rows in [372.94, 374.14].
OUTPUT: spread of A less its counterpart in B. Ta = -2.1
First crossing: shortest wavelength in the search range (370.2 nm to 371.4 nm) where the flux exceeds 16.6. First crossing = 370.285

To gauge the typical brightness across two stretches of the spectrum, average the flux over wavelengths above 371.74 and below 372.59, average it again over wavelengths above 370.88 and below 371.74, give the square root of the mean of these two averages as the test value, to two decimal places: 3.93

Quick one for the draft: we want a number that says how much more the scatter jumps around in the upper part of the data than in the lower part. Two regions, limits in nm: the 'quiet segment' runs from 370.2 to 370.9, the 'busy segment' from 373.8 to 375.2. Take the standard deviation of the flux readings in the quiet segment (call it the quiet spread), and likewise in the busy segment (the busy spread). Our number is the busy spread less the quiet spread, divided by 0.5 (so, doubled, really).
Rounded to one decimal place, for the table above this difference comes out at 2.4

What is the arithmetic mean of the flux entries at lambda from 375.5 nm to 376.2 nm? 18.5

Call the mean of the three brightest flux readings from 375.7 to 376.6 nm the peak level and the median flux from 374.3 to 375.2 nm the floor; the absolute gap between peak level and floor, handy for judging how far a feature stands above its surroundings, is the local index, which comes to 2.4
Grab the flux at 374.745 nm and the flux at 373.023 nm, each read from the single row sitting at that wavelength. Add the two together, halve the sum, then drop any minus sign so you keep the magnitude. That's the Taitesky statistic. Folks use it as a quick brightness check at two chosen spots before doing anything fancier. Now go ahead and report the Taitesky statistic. 16.7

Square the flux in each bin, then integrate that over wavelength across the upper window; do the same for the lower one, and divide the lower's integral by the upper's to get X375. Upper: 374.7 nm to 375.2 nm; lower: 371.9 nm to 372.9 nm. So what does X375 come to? 2.4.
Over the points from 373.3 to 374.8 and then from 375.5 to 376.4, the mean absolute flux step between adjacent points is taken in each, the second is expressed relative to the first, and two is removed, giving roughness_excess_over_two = -0.9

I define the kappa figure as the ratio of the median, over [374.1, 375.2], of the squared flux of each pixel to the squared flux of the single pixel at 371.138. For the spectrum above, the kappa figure 1.4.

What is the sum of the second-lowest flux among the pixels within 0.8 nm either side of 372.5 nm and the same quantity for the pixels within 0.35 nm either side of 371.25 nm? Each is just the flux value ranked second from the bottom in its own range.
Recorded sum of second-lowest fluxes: 30.2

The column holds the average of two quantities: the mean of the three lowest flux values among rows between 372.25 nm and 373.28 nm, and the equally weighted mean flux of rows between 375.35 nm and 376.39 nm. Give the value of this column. 17.2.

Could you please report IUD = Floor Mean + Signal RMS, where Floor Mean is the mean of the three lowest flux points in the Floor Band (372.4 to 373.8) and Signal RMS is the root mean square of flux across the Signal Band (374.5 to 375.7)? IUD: 29.7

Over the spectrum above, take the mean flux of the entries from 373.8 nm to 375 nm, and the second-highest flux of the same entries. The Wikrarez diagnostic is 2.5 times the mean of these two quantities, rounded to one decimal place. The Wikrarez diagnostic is 42.4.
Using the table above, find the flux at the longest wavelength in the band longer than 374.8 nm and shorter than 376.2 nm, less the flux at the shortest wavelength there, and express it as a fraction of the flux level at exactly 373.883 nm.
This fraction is 0.3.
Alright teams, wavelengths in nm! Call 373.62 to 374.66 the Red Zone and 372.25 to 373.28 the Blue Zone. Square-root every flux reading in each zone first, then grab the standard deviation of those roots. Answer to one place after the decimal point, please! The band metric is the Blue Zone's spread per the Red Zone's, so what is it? 0.8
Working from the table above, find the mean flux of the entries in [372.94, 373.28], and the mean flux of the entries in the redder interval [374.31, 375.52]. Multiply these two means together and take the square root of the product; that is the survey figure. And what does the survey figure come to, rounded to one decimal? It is 16.1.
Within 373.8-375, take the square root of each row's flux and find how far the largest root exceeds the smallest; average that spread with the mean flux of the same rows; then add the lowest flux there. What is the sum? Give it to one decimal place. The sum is 20.7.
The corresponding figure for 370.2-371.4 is 21.7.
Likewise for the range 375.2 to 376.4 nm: 26.5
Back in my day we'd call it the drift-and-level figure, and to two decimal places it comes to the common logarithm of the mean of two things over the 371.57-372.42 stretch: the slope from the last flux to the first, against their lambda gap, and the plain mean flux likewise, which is 0.84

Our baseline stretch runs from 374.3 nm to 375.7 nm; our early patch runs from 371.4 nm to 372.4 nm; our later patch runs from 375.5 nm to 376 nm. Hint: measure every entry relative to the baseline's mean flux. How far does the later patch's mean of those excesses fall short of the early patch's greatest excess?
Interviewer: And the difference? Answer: -2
